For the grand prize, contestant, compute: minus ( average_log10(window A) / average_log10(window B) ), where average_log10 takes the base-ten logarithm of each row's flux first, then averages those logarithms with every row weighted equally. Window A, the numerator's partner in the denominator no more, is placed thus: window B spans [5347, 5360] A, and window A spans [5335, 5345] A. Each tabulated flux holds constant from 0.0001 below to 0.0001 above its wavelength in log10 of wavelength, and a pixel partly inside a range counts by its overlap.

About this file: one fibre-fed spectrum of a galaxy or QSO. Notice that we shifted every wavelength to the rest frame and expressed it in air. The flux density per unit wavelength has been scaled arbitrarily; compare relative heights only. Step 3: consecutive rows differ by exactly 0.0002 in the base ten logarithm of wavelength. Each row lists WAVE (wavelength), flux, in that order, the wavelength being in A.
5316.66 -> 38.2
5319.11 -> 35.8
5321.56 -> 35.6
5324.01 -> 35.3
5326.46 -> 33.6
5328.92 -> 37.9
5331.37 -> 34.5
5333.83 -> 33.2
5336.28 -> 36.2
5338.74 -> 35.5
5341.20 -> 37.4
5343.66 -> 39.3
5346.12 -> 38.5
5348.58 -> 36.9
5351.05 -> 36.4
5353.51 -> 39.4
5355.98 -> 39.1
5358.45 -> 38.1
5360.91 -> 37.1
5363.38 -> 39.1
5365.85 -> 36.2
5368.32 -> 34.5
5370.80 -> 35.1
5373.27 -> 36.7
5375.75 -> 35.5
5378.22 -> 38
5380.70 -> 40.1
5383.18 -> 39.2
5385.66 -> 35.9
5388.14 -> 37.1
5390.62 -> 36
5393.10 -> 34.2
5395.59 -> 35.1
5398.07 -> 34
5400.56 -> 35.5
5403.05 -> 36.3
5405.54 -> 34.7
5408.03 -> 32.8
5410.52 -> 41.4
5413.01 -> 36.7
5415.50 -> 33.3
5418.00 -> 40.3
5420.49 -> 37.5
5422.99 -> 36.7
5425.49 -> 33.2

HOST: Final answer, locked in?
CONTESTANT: -0.99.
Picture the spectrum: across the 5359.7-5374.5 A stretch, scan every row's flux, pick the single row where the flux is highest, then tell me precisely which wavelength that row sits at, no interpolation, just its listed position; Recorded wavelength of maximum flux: 5363.38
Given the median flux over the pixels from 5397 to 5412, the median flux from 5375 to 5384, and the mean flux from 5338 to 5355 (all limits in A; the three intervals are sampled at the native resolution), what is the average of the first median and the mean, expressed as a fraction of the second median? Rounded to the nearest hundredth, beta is 0.94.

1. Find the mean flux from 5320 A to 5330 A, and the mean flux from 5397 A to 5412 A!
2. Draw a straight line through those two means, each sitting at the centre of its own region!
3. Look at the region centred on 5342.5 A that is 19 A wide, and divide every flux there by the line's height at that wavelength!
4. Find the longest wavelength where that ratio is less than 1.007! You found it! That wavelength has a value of 5338.74 A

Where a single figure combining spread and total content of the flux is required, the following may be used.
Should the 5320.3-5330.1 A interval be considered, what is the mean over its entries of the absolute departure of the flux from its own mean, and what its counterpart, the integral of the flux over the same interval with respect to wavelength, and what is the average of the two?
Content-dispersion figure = 175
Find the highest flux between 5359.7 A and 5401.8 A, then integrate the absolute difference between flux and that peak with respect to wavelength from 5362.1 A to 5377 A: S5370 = 58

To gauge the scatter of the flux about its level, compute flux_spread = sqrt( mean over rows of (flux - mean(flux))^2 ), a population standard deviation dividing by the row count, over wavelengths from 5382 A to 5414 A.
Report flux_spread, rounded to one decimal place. 2.2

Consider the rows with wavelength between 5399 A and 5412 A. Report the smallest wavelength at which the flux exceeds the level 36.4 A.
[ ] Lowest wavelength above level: 5410.52 A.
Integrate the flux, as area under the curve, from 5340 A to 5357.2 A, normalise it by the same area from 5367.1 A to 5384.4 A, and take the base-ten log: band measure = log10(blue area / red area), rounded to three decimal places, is 0.011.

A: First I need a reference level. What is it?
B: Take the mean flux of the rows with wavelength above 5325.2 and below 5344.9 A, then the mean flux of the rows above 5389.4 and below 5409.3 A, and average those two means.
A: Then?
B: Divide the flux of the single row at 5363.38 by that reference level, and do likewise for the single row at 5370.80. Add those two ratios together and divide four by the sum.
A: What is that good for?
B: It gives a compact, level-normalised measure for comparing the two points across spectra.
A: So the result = 1.91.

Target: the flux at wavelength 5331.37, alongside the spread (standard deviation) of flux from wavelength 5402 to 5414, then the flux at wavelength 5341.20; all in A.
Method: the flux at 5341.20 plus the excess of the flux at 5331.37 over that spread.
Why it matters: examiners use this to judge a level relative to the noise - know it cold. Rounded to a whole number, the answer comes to 69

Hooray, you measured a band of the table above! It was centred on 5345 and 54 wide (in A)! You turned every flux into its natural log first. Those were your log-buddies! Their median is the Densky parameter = 3.59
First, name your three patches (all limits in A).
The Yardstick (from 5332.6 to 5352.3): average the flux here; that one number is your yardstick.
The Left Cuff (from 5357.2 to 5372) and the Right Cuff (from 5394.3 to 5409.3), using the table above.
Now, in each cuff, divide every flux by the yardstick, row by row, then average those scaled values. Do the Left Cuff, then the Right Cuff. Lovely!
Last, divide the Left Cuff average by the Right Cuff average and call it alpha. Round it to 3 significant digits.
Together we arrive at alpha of 1.06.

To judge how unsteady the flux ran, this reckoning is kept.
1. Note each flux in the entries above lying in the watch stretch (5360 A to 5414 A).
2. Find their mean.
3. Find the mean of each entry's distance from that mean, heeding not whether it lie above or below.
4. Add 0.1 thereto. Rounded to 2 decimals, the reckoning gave 1.70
